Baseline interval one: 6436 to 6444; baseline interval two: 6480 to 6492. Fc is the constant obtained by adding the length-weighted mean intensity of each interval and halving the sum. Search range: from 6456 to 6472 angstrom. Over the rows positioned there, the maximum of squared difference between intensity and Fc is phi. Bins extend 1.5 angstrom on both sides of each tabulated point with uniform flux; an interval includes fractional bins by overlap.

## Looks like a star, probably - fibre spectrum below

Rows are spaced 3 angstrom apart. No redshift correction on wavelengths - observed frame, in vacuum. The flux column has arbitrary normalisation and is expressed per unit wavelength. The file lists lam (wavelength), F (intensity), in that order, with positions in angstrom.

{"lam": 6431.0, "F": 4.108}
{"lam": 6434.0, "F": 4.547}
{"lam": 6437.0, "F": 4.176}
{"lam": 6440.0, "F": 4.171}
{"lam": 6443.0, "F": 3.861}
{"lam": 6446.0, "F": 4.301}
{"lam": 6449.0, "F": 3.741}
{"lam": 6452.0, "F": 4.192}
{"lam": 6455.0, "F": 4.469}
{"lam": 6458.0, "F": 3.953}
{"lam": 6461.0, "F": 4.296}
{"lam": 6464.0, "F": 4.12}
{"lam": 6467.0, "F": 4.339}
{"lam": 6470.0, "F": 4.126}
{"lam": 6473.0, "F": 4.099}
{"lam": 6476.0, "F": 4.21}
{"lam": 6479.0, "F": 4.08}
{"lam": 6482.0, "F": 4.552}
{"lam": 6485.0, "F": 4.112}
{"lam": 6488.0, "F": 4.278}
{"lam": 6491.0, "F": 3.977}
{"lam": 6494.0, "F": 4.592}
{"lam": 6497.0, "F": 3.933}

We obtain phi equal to 0.041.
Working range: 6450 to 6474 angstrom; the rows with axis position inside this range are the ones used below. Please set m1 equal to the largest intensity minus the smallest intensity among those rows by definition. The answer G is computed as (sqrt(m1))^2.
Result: 0.52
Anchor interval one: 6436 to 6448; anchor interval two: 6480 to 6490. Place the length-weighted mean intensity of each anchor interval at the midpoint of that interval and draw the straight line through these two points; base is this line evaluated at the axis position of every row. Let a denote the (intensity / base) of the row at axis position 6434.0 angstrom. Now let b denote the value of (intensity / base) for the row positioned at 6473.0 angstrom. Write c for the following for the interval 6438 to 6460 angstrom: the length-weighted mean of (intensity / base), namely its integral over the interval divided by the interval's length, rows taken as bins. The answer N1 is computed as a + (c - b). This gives 1.140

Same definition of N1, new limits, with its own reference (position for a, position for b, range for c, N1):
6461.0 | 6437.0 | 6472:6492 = 0.986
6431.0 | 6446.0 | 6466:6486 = 0.961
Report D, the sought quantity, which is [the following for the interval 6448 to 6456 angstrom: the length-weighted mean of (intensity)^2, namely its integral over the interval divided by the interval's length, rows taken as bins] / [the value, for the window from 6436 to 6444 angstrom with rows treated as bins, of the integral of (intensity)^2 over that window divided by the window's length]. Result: 1.03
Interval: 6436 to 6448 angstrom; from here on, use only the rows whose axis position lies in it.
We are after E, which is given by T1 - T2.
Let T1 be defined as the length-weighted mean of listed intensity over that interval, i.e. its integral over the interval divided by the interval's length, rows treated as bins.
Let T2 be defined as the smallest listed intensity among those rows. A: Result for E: 0.25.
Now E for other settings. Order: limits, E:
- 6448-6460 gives 0.37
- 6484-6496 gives 0.26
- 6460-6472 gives 0.09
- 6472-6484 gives 0.16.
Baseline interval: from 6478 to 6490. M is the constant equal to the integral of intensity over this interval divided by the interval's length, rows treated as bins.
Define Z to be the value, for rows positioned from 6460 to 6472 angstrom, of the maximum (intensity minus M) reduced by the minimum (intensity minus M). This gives 0.22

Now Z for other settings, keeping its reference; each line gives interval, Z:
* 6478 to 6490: 0.47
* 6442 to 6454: 0.56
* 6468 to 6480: 0.13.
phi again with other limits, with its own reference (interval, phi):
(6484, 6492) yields 0.032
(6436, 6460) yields 0.171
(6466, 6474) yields 0.034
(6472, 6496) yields 0.191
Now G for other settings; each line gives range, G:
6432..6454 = 0.81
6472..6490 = 0.47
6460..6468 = 0.22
